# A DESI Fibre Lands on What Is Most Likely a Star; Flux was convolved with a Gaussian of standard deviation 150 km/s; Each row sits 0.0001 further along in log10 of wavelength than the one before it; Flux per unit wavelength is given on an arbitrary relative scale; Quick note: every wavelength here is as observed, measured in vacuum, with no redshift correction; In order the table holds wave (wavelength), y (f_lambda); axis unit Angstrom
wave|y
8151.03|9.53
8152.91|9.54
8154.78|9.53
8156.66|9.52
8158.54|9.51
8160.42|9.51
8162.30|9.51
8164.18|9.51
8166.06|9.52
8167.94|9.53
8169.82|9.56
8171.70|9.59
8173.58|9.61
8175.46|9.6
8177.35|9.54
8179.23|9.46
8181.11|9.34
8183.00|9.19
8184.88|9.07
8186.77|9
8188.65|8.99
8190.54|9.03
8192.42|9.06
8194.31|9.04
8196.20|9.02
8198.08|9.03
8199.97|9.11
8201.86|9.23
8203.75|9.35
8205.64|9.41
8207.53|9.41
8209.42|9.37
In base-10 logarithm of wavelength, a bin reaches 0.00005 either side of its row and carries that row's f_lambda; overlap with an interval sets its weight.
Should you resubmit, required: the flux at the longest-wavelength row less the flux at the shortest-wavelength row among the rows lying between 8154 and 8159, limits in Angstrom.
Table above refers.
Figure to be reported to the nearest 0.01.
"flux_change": -0.02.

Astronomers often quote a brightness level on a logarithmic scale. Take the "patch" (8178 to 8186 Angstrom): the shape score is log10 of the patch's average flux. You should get 0.967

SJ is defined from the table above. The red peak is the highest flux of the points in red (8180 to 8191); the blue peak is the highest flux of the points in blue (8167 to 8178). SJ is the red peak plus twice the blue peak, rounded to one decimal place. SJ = 28.6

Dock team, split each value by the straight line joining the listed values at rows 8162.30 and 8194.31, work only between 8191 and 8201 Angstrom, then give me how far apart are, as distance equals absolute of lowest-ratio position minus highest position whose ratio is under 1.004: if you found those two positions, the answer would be 3.8 Angstrom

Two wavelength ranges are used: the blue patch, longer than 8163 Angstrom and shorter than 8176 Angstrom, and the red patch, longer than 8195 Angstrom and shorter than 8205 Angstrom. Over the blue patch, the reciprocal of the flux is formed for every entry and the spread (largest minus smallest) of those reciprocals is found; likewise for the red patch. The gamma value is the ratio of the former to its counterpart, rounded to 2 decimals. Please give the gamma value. 0.28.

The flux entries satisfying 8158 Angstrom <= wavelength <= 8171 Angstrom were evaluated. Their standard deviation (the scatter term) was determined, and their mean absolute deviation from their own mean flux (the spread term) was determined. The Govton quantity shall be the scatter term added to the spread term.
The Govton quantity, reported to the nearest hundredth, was 0.03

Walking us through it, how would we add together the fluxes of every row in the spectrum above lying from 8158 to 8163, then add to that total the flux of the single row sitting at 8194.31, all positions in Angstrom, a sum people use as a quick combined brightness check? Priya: 37.6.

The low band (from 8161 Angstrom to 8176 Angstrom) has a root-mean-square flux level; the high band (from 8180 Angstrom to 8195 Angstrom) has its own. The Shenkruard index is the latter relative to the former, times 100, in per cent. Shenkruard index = 95.2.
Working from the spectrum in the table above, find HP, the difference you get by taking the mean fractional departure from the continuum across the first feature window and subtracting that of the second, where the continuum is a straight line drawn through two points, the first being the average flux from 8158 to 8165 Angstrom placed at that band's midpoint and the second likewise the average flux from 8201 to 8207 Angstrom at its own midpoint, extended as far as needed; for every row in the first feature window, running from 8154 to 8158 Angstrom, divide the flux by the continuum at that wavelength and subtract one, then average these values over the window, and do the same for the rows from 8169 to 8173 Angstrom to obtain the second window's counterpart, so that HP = -0.01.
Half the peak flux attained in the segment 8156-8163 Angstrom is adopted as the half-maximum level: 4.76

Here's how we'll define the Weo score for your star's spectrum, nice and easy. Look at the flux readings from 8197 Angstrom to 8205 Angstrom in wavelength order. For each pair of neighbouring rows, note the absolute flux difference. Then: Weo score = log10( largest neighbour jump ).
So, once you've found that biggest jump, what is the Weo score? -0.92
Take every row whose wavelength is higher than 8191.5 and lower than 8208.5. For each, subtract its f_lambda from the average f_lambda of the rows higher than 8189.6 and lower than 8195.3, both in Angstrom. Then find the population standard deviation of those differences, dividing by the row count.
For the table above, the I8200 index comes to 0.158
